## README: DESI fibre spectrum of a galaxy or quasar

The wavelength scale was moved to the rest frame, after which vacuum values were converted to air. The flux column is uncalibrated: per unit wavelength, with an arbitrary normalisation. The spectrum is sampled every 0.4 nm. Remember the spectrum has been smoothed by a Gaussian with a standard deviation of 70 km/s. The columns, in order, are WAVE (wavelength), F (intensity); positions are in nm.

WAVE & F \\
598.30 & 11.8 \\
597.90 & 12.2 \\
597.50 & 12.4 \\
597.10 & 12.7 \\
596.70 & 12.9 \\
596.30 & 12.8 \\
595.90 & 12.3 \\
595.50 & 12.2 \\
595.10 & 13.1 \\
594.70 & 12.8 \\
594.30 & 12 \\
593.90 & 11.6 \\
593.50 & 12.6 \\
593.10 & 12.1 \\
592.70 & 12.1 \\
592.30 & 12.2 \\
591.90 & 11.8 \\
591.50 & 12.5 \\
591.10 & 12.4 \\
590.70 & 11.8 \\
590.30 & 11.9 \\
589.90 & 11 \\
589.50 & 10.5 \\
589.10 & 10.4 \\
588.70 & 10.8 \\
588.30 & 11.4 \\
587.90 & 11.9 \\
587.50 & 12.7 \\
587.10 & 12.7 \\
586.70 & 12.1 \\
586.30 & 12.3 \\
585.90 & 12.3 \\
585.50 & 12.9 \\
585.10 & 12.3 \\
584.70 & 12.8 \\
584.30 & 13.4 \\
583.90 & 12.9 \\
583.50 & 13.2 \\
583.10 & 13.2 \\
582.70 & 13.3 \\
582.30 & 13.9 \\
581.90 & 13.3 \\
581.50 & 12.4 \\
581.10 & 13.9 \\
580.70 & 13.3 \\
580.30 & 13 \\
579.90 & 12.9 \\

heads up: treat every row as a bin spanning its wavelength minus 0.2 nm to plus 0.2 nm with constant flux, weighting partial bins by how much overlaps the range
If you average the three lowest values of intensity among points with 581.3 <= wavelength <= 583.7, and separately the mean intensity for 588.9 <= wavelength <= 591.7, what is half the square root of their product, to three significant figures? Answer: 6.10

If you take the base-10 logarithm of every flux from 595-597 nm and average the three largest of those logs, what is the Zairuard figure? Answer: 1.11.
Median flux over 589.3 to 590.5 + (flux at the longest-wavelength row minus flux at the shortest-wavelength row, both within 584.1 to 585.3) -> 9.9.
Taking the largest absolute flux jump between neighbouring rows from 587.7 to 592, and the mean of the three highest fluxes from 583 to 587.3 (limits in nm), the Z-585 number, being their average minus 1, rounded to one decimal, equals 6.1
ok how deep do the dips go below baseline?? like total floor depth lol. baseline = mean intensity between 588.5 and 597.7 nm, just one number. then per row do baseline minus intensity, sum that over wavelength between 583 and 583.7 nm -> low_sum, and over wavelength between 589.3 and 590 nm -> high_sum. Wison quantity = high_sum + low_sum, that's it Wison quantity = 0.3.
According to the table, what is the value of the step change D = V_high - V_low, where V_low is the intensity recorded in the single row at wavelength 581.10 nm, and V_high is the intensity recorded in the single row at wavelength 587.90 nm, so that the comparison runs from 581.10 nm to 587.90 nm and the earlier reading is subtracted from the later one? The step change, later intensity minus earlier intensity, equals -2.0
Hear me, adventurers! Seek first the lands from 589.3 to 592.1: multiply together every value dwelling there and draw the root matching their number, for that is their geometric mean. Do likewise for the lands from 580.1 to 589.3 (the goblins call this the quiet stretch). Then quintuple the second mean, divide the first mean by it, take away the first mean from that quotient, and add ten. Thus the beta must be -1.5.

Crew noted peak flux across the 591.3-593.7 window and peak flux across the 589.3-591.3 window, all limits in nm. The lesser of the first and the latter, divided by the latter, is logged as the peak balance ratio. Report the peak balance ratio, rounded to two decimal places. 1.00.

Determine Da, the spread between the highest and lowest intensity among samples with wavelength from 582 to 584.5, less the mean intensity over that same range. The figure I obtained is -12.3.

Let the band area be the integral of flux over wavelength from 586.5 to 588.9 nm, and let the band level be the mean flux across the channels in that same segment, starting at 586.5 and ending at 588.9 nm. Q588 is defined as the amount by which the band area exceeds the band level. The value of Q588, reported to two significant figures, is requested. 17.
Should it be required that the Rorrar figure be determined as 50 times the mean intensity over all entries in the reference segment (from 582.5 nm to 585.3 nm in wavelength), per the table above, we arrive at 651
